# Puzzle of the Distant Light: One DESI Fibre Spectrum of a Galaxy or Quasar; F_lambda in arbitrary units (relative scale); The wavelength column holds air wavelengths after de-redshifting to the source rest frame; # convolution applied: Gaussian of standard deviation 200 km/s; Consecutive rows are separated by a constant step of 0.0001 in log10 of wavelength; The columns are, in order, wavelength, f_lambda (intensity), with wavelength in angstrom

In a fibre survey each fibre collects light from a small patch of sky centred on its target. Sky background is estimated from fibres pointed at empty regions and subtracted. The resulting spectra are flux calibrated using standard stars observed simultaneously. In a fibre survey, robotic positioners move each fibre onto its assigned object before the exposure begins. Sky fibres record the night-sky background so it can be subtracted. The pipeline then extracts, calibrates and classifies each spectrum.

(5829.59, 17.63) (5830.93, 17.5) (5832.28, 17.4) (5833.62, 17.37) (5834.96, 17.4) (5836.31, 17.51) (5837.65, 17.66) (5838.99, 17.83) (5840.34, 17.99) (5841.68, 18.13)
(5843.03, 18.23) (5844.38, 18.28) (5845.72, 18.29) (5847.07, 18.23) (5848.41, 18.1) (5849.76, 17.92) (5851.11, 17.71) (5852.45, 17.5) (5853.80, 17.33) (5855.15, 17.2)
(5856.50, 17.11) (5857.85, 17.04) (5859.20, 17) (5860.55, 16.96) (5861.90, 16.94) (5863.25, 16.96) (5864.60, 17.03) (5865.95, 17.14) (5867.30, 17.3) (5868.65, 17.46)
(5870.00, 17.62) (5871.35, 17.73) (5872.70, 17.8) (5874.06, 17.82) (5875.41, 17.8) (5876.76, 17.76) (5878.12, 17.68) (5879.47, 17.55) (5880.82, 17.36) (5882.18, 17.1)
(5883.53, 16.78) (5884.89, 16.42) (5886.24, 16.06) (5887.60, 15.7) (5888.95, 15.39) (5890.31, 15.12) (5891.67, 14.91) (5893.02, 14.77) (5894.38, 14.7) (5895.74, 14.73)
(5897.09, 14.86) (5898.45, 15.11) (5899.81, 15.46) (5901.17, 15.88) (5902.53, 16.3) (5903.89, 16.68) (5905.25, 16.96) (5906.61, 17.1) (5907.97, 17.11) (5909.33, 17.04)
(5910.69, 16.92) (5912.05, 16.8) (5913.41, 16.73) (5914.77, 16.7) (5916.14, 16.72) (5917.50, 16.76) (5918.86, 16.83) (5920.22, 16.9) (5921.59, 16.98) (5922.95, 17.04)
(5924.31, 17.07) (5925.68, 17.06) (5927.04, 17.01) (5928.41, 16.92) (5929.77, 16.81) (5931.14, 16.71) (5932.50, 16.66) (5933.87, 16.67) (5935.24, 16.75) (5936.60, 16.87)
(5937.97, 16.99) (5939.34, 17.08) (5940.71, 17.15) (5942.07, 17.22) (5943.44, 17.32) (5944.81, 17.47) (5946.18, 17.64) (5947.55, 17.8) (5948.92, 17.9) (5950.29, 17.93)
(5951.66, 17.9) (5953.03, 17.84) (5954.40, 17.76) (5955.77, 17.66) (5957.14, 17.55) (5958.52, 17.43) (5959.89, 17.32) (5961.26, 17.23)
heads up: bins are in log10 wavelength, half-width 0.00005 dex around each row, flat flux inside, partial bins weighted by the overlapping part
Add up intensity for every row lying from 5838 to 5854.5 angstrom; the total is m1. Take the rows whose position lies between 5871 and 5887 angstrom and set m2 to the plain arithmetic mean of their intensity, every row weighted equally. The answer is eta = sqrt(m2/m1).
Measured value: 0.283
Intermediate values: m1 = 216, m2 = 17.3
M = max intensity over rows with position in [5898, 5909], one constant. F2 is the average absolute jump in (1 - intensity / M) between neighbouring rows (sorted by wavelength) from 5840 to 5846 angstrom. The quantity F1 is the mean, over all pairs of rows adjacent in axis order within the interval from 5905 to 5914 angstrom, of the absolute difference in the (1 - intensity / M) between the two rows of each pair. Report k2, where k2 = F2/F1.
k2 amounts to 0.8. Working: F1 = 0.005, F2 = 0.0044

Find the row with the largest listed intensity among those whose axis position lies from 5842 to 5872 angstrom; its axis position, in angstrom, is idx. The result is 5845.72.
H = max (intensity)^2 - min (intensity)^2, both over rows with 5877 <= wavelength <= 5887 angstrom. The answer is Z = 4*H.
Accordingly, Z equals 219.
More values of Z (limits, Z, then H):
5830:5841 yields 88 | 22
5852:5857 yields 54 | 13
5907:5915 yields 55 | 14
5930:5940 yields 57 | 14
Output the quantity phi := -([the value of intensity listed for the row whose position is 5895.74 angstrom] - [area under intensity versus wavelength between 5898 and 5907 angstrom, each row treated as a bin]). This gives 131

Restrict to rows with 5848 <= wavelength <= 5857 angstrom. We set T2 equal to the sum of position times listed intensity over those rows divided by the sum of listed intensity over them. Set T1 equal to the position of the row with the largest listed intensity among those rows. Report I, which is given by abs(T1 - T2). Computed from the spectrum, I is 4.0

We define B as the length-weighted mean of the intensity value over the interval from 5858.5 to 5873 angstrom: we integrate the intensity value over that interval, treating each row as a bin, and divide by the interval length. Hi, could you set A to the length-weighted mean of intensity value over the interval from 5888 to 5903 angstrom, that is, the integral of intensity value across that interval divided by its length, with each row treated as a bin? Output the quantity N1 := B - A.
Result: 2.1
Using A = 15.2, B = 17.3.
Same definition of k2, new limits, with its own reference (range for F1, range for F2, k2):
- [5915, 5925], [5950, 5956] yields 1.2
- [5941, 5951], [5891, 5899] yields 1.0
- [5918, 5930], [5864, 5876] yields 1.6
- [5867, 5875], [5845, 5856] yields 1.5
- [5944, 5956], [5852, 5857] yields 1.4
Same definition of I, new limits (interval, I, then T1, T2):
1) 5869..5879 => 0.0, 5874.06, 5874.1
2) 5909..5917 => 3.4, 5909.33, 5912.7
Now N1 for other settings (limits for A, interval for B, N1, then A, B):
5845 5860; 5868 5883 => 0.0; 17.6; 17.6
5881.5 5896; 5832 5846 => 2.2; 15.6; 17.8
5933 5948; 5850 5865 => 0.0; 17.2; 17.2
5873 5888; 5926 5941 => -0.3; 17.1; 16.9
